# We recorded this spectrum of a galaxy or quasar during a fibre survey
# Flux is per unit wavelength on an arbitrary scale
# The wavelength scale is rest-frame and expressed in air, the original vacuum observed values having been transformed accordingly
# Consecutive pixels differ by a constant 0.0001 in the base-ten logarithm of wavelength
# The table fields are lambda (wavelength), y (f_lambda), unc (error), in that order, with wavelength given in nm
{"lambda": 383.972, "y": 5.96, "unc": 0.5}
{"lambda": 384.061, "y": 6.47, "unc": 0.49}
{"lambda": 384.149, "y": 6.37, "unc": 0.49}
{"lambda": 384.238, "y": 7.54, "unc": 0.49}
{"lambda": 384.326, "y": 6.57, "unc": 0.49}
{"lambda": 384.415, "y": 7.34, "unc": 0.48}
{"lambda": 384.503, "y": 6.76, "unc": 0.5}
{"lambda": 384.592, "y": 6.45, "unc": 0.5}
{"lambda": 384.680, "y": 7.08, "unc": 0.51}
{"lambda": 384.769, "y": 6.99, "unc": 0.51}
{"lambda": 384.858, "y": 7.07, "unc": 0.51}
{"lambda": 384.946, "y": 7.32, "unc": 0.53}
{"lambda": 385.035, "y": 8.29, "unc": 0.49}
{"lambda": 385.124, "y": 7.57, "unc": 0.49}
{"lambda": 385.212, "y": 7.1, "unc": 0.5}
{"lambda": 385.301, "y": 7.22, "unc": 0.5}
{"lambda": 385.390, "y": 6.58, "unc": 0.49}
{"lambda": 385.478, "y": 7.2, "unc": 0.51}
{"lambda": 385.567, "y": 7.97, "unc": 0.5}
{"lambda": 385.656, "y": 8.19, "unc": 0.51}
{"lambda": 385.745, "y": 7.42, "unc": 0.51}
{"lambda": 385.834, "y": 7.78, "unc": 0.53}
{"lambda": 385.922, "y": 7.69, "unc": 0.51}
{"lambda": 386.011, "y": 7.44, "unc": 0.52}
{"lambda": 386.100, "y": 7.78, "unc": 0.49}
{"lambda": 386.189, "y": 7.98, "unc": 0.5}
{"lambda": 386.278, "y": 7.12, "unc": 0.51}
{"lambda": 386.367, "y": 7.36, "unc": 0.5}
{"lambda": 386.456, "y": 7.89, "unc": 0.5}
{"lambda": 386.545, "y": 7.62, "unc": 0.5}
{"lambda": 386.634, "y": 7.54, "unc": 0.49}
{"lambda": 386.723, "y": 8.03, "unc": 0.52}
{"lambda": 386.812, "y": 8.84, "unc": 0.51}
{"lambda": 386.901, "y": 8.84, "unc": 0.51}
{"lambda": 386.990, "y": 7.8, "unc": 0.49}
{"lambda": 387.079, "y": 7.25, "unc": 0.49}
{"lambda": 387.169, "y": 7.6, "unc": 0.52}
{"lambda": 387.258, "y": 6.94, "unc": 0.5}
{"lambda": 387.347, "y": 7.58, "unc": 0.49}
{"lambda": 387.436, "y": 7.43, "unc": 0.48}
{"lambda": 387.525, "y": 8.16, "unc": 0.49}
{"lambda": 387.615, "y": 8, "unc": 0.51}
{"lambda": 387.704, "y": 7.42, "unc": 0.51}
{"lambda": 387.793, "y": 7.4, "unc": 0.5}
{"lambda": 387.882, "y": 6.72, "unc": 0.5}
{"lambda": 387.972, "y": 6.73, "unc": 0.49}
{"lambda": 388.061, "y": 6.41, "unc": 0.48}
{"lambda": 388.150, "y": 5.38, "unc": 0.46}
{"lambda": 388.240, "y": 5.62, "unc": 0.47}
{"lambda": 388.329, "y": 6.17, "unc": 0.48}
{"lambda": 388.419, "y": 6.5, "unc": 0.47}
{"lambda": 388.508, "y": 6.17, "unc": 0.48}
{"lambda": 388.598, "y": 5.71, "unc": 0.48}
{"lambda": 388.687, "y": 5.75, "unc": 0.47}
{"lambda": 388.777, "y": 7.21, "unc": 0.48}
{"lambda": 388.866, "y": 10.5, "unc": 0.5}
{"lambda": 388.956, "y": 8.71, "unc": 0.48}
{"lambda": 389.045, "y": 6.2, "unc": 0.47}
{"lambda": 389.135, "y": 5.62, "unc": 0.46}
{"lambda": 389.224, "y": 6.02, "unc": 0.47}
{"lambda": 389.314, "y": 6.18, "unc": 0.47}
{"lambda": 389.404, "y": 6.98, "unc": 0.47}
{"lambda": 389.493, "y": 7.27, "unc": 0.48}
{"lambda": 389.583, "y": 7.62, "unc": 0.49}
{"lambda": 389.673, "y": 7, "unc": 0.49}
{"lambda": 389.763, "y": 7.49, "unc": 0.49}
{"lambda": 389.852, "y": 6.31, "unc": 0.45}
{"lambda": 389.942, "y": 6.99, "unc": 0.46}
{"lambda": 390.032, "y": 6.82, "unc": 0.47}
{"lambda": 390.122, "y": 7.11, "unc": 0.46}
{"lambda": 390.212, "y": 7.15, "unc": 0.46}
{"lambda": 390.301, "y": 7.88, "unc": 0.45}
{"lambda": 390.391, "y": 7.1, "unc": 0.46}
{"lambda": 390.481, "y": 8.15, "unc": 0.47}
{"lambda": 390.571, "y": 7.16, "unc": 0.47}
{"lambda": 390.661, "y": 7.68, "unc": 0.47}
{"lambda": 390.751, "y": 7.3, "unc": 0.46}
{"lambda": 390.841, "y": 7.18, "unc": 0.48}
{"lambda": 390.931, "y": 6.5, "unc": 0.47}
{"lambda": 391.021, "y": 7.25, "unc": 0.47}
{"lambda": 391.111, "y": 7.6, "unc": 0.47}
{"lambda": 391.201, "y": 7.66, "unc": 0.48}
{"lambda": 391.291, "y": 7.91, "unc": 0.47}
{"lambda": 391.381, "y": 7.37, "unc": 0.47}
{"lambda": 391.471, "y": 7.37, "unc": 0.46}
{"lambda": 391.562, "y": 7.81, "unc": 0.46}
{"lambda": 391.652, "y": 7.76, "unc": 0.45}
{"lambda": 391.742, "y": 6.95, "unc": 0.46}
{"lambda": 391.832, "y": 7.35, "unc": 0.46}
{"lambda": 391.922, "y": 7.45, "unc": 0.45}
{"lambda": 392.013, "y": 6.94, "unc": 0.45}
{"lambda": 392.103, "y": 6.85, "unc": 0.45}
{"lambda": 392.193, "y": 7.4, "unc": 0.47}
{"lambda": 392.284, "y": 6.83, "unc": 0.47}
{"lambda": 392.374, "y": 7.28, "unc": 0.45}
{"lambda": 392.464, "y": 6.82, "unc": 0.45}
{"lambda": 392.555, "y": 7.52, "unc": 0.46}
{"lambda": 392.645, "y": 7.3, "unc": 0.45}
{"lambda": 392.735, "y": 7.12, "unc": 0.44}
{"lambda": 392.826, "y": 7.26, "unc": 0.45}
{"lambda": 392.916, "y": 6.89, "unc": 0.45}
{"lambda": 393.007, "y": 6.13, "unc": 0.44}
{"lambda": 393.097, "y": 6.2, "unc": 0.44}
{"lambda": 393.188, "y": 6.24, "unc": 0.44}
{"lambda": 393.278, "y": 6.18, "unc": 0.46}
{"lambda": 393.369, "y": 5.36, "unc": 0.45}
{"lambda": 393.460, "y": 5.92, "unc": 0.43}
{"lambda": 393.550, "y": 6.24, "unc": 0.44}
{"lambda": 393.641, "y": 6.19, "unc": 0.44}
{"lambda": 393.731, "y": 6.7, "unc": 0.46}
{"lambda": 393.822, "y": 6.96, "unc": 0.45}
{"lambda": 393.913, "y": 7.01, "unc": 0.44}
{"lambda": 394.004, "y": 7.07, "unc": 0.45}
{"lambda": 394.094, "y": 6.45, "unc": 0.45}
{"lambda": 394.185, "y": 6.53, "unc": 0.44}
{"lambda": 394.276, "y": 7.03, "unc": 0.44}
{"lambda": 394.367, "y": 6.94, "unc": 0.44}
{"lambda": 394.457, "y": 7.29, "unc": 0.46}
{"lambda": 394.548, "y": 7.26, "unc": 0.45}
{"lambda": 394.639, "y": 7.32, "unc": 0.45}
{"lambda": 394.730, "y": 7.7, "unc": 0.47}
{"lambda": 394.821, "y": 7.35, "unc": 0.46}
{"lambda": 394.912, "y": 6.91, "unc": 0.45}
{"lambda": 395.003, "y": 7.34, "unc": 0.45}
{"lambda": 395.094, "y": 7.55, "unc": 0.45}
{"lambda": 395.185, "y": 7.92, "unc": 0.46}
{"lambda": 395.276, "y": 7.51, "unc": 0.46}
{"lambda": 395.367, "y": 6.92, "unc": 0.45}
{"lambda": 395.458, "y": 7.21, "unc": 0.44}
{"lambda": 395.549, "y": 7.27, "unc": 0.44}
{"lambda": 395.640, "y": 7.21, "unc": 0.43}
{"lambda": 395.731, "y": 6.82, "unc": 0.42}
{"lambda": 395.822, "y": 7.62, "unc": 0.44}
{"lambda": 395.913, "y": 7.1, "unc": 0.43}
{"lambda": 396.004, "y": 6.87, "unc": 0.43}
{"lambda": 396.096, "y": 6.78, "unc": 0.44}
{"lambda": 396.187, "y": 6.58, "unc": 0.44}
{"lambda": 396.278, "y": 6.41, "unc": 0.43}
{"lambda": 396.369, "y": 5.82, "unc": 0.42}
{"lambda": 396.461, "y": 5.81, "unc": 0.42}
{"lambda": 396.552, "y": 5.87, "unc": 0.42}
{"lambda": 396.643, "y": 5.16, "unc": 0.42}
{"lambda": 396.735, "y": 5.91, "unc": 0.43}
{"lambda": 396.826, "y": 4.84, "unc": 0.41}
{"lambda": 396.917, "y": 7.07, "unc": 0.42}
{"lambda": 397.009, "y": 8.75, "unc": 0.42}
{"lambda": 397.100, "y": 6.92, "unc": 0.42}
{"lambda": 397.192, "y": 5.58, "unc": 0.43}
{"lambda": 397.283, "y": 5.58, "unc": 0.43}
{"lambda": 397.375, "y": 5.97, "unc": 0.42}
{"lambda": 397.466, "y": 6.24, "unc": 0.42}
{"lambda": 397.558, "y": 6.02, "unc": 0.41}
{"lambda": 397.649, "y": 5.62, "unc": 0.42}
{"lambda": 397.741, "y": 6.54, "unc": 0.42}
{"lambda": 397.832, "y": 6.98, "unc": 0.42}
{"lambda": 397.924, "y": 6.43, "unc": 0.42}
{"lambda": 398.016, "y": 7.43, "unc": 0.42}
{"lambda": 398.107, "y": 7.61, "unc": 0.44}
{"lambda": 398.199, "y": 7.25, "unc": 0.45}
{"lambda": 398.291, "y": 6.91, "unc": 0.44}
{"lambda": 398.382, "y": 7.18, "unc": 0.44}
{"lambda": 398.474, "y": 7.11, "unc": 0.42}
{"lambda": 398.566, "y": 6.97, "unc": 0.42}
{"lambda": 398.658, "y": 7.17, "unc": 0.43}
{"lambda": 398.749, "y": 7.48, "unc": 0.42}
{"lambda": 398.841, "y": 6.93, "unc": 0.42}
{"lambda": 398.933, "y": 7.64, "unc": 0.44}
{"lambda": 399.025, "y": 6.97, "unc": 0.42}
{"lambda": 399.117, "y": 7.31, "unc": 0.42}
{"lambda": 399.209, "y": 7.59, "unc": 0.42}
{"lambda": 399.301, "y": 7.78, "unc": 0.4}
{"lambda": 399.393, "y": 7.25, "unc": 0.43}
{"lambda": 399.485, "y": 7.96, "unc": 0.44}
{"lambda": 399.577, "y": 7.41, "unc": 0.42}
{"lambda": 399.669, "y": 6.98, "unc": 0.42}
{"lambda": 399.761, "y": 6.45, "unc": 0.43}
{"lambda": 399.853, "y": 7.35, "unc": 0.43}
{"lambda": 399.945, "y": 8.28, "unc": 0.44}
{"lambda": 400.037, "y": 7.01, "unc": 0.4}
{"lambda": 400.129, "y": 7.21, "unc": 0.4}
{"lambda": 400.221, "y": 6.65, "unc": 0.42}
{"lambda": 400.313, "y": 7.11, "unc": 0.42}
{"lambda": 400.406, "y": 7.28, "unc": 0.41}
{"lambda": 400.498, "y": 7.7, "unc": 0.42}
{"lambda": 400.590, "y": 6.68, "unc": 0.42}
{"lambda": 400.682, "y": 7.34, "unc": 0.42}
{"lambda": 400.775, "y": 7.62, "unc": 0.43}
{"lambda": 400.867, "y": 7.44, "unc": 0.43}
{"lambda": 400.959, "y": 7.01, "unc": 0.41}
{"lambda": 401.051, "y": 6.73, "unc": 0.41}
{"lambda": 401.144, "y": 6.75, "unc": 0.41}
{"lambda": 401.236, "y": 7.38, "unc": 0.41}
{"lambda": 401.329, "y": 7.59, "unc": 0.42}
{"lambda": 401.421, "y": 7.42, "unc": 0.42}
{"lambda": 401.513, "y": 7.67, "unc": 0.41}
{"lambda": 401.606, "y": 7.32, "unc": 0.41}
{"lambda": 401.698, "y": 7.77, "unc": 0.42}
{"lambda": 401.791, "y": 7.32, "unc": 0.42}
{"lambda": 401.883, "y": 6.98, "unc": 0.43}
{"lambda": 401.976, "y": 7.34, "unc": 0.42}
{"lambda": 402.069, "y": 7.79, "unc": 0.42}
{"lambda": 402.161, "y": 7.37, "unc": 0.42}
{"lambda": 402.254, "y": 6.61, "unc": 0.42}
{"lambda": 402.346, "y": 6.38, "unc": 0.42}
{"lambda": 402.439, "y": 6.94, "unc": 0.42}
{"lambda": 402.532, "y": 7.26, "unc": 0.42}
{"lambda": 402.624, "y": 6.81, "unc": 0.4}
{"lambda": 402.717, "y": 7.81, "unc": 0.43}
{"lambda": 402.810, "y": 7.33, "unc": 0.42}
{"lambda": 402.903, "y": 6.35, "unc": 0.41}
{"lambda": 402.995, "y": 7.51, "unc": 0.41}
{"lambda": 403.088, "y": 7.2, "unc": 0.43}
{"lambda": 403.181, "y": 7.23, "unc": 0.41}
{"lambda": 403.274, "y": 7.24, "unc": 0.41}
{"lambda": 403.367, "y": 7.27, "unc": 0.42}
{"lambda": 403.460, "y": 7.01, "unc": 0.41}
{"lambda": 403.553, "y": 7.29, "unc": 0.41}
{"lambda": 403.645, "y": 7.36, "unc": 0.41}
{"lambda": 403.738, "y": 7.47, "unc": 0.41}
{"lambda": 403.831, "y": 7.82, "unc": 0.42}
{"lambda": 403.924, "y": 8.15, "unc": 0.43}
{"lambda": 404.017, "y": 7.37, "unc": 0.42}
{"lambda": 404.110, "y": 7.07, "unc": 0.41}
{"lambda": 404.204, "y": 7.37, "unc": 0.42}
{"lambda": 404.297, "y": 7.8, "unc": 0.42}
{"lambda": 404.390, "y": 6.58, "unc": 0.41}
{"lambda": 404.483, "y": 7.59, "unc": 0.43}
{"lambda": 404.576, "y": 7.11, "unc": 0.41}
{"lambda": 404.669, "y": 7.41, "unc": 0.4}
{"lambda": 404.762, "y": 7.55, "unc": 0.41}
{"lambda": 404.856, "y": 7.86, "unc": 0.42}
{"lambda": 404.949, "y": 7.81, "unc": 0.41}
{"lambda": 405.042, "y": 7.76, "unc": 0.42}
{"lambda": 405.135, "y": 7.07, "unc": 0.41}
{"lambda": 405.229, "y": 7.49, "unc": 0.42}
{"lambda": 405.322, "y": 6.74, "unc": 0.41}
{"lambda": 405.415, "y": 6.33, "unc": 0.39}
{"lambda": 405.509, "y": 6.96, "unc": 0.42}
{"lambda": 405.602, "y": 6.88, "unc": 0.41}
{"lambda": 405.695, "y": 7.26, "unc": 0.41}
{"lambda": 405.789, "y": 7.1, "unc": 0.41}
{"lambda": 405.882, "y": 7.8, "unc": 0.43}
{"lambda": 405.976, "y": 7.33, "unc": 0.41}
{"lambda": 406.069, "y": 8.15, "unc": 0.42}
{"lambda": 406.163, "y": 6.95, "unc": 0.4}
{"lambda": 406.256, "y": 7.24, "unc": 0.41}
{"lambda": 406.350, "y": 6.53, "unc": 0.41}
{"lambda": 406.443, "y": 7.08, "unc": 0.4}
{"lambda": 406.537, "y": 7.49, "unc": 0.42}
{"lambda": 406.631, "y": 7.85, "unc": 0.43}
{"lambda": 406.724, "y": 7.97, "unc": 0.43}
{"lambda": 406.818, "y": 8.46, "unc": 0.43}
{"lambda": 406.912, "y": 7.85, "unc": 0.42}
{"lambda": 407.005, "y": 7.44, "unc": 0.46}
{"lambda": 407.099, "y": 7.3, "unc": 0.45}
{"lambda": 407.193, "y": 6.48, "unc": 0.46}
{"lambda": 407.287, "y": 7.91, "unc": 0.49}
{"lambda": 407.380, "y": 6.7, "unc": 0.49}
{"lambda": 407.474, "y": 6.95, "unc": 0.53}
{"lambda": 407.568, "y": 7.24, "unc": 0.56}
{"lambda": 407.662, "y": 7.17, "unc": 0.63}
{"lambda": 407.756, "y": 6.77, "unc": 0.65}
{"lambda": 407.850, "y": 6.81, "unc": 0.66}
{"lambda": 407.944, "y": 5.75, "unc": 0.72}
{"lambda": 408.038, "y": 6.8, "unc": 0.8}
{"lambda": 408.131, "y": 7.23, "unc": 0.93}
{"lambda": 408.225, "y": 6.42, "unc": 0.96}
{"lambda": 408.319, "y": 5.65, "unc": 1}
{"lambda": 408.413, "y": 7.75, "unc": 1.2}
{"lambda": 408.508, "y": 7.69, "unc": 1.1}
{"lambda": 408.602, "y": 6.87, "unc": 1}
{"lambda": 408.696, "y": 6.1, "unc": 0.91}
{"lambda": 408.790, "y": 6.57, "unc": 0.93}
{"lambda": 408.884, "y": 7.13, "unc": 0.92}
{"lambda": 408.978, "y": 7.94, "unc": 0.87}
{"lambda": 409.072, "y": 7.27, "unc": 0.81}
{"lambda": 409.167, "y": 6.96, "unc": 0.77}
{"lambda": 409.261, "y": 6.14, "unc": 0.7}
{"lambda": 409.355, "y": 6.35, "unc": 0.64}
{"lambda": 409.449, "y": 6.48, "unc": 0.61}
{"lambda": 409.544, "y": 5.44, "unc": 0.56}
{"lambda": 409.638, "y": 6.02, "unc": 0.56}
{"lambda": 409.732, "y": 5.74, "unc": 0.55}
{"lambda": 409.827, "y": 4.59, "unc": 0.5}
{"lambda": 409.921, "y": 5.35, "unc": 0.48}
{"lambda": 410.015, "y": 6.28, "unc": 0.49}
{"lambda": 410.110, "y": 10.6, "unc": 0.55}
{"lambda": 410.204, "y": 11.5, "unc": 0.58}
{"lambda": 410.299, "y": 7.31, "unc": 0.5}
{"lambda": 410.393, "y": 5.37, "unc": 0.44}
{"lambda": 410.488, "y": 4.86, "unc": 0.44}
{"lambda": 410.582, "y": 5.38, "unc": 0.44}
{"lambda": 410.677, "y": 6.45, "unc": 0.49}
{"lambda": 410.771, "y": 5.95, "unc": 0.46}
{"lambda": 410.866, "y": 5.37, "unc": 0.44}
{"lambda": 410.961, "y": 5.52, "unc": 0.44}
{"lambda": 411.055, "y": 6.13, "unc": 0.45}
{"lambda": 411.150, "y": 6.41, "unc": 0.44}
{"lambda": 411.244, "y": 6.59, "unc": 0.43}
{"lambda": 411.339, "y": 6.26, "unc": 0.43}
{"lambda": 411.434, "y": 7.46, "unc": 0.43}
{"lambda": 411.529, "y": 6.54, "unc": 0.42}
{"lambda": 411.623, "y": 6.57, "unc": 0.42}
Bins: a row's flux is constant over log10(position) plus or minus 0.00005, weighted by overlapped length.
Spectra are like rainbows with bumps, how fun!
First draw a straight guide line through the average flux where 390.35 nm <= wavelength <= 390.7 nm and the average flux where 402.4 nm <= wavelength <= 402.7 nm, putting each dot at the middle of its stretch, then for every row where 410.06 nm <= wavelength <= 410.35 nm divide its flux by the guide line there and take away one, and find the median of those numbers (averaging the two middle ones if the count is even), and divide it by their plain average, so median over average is 1.3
